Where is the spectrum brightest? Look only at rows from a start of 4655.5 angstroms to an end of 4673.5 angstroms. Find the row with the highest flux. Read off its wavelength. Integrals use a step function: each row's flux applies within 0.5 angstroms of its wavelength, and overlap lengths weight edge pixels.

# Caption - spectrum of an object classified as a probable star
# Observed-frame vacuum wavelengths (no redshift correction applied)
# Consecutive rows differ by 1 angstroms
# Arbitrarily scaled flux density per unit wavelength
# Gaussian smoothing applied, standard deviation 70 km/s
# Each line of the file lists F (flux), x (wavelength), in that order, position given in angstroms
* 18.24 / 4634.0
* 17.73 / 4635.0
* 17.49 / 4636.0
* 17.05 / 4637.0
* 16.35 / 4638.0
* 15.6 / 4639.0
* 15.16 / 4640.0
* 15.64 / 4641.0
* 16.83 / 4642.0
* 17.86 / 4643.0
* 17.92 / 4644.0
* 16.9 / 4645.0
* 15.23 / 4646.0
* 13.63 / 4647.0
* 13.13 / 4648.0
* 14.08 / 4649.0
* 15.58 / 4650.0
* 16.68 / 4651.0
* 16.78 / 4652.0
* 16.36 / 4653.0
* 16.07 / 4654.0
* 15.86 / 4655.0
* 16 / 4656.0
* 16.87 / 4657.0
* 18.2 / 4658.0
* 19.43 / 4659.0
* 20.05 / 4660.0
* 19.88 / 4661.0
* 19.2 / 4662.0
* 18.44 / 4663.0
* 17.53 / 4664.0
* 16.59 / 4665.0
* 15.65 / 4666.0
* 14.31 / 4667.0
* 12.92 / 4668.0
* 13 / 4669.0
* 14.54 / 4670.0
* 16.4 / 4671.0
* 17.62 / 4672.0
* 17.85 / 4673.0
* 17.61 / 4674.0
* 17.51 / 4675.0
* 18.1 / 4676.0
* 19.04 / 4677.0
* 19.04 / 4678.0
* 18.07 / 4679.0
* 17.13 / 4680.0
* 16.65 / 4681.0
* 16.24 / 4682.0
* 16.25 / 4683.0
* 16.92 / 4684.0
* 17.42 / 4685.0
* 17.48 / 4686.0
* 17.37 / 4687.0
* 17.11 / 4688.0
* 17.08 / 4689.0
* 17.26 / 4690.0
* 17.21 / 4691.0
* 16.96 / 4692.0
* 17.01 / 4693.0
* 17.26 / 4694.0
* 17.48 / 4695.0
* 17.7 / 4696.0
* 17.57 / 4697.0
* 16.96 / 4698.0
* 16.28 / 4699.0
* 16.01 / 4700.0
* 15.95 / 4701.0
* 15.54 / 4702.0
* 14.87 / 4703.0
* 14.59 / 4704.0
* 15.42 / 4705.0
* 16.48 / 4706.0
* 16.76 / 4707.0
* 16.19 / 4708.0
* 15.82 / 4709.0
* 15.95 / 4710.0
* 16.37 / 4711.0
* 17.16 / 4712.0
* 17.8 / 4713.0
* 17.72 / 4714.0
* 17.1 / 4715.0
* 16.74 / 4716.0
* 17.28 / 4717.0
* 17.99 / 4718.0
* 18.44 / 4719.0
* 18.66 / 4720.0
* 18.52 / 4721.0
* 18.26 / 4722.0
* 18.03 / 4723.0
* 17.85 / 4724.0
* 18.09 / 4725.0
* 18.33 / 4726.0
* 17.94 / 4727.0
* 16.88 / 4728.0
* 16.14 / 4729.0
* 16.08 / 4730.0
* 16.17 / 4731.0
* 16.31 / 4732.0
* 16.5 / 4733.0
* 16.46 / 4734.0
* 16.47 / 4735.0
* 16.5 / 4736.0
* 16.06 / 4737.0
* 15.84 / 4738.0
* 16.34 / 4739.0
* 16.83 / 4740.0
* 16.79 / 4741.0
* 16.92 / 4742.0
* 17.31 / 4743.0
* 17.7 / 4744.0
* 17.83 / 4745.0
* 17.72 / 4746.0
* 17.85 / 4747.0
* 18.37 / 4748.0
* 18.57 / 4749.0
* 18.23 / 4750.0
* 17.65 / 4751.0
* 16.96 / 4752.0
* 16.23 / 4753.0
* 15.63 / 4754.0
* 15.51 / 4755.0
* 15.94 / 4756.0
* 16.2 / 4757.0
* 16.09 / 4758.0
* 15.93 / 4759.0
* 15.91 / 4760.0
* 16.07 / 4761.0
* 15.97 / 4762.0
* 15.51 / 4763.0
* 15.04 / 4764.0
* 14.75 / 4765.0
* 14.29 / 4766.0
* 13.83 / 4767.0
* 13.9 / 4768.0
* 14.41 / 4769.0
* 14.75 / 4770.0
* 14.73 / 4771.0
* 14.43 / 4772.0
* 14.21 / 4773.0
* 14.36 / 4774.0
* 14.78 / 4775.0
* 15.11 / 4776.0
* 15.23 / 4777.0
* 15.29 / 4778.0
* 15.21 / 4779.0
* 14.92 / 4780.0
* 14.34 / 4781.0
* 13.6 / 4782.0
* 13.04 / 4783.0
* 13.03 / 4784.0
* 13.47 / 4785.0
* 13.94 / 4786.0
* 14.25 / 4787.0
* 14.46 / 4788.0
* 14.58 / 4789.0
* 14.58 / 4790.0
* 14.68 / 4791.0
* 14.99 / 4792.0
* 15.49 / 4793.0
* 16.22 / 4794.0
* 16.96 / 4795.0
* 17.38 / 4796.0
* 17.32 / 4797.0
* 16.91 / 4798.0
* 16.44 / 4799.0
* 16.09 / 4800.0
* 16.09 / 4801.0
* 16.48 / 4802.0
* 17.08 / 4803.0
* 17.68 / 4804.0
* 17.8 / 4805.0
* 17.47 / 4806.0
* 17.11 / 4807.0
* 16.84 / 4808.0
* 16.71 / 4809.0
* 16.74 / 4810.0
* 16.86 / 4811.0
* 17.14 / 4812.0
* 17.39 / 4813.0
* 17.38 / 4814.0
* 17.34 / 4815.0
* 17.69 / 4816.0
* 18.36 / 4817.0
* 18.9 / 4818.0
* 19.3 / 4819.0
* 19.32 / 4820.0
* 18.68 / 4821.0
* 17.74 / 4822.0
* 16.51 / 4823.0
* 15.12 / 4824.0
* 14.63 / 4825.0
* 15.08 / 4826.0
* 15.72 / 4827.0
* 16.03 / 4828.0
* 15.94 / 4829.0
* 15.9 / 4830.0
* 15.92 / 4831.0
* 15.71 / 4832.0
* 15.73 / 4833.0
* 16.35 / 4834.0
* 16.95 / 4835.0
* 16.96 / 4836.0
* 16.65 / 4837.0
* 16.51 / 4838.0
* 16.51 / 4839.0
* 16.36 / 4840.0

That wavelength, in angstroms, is 4660.0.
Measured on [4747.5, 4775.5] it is 4749.0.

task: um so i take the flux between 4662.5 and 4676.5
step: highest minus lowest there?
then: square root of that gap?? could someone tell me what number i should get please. 2.3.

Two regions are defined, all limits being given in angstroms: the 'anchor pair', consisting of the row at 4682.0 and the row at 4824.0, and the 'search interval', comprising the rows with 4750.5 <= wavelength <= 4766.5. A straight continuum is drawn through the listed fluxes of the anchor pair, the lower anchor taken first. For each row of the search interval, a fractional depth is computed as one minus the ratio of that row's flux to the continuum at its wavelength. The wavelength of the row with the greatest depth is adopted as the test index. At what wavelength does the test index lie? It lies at 4766.0 angstroms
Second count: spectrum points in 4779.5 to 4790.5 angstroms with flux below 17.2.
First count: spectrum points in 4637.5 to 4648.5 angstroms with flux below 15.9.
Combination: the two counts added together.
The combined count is 17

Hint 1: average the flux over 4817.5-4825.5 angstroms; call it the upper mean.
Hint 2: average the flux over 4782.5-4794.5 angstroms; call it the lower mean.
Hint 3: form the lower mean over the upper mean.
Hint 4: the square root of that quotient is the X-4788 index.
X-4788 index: 0.91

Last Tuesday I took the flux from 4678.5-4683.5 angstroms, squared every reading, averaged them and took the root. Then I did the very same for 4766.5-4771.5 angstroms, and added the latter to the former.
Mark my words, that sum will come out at 31.2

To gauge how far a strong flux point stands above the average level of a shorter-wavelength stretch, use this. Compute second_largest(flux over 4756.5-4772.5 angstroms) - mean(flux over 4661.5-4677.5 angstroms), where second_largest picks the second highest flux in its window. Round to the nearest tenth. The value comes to -0.6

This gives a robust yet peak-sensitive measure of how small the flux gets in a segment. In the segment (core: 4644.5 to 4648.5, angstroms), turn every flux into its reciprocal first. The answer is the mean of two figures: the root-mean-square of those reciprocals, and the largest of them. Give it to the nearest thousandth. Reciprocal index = 0.073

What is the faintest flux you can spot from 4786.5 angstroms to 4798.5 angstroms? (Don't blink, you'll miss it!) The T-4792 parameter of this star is 14.25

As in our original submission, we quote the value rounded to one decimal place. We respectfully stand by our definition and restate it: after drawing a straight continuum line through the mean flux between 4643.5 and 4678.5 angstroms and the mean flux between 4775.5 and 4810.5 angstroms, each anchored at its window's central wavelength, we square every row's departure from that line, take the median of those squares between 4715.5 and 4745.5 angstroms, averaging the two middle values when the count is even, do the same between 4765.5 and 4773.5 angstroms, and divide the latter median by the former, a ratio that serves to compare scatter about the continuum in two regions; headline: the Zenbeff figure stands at 3.3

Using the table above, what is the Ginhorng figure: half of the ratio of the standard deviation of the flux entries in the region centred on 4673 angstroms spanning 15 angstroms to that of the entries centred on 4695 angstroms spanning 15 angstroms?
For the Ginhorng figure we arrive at 1.6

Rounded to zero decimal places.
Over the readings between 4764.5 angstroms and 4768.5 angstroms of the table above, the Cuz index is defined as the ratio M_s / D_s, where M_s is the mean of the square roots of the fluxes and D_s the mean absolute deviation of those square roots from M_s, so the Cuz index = 87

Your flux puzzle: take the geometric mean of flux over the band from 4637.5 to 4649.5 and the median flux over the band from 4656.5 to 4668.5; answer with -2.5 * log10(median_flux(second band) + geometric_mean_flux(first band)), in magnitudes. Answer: -3.81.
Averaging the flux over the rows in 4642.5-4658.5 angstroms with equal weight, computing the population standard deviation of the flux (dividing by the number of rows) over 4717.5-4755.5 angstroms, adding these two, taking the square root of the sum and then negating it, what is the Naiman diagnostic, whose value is -4.12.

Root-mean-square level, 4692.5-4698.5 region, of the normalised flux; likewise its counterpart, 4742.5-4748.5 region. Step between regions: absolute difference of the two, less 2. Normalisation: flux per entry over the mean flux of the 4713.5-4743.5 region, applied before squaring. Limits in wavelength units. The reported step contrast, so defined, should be -1.973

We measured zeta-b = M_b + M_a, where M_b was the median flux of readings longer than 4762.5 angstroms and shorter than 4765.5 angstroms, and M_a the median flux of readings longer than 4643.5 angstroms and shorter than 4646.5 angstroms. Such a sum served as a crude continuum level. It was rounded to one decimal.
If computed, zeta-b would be 31.9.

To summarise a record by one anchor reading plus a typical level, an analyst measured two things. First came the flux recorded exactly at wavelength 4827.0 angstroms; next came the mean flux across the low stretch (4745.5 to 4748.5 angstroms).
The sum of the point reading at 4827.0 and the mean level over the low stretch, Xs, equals 33.7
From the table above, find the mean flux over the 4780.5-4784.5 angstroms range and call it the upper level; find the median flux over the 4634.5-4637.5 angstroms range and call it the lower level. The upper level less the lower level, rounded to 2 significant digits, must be -4.0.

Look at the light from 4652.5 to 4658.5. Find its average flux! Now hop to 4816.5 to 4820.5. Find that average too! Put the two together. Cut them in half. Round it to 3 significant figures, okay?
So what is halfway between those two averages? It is 17.8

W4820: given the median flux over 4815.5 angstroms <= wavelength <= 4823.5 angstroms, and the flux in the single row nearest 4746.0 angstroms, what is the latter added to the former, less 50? -14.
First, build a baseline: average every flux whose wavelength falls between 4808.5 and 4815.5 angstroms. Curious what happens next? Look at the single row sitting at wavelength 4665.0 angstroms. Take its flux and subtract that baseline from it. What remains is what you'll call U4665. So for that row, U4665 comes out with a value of -0.49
